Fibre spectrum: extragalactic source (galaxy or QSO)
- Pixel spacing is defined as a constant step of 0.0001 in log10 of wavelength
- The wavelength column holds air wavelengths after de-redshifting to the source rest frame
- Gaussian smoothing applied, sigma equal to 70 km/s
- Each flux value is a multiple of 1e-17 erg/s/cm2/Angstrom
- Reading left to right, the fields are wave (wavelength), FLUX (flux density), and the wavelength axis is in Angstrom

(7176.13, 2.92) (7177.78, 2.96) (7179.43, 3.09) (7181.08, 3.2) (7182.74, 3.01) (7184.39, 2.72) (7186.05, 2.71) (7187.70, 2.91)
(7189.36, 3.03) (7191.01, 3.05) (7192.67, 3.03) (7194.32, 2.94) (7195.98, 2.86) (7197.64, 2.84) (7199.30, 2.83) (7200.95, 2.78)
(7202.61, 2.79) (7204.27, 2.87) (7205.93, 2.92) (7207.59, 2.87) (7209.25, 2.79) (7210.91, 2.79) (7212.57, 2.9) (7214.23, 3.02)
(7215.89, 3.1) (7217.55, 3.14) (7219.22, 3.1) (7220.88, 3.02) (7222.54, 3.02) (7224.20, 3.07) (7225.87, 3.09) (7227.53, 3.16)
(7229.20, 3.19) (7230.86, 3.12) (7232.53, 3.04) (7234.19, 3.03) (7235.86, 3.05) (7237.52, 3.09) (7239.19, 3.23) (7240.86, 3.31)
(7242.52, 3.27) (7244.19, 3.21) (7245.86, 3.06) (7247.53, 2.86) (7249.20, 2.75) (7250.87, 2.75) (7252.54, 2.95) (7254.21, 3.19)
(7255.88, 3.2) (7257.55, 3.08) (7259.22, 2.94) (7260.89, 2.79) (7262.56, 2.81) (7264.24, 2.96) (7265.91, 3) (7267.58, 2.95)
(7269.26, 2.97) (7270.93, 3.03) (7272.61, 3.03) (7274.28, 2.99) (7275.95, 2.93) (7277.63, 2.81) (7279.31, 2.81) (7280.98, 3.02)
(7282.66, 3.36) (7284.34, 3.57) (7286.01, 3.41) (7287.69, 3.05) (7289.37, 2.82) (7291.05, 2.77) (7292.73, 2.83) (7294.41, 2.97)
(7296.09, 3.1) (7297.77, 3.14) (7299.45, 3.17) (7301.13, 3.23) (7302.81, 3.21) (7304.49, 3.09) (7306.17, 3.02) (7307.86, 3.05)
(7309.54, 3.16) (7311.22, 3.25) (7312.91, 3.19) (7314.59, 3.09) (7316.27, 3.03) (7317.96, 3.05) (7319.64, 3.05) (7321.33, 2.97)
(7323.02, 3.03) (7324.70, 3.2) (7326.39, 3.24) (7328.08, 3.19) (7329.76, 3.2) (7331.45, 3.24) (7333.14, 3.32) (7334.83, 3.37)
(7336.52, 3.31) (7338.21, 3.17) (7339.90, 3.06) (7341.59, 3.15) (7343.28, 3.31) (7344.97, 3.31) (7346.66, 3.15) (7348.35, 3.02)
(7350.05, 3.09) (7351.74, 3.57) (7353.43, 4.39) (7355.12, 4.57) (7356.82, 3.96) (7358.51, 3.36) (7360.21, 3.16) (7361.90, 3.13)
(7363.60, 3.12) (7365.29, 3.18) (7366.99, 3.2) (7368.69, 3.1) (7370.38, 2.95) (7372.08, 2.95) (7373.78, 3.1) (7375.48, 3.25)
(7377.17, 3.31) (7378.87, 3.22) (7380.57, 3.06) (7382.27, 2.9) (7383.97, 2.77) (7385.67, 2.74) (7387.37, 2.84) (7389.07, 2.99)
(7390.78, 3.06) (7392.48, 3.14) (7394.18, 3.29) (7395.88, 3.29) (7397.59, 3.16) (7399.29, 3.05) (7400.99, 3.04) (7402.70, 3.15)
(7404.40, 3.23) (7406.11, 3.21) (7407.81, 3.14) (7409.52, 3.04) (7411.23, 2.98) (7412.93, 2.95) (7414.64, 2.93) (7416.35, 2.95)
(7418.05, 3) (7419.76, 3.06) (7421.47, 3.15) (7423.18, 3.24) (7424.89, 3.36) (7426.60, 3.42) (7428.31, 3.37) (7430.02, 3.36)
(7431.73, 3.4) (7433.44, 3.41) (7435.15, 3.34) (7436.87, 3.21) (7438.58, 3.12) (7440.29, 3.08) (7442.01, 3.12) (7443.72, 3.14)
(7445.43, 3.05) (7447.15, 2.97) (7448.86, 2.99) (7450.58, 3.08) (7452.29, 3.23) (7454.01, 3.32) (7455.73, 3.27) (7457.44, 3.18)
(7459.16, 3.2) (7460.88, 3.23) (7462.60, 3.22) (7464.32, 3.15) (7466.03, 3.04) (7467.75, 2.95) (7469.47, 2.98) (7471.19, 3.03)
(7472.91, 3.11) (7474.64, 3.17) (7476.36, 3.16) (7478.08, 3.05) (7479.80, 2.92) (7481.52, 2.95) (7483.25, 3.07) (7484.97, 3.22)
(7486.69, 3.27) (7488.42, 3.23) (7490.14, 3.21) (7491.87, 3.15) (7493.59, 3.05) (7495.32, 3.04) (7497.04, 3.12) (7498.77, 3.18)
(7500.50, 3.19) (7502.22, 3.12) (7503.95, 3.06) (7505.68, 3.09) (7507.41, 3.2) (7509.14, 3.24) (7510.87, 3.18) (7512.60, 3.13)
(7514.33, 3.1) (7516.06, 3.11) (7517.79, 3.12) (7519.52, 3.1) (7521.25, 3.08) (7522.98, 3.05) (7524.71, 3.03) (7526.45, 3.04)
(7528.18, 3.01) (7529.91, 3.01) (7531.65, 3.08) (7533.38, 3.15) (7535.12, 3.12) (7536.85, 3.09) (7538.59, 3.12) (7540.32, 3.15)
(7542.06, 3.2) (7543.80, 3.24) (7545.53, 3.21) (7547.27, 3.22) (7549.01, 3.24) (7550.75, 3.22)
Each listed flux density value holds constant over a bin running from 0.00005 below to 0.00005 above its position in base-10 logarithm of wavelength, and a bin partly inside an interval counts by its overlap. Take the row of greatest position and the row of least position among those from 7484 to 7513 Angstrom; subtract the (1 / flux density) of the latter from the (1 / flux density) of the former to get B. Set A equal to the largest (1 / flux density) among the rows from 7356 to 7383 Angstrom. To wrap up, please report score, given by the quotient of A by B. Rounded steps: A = 0.345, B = 0.009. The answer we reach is 39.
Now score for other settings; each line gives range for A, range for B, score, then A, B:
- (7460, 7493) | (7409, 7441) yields -80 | 0.342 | -0.004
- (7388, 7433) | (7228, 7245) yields -175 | 0.341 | -0.002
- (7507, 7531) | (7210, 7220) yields -9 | 0.332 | -0.036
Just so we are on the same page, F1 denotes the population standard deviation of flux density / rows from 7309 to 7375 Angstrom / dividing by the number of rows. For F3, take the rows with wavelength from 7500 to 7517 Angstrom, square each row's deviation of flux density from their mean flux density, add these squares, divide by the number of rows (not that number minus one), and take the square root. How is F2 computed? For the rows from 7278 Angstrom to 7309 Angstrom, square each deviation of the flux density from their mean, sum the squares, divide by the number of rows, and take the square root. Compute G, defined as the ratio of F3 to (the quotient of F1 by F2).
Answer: 0.03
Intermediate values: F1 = 0.34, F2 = 0.21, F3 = 0.054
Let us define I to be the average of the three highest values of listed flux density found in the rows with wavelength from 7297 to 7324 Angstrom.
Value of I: 3.23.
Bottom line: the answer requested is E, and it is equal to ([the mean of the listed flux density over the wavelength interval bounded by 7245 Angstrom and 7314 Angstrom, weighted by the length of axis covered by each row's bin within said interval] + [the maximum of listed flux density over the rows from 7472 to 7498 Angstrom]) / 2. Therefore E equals 3.15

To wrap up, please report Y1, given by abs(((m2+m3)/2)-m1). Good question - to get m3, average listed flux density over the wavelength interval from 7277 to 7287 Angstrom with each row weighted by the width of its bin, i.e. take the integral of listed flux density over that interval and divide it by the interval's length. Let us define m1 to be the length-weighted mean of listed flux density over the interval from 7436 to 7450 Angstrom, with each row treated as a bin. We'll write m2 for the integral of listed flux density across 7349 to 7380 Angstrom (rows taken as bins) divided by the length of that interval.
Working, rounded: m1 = 3.08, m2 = 3.36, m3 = 3.17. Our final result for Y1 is 0.18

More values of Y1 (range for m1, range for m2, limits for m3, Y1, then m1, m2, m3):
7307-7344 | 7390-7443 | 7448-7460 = 0.01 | 3.16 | 3.17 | 3.18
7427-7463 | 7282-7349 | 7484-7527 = 0.07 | 3.21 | 3.15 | 3.13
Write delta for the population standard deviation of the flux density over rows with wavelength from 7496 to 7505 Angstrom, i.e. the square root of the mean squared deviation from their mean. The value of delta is 0.05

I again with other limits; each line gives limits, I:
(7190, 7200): 3.01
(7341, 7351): 3.26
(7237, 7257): 3.27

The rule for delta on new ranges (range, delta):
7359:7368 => 0.03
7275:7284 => 0.20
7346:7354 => 0.51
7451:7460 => 0.05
